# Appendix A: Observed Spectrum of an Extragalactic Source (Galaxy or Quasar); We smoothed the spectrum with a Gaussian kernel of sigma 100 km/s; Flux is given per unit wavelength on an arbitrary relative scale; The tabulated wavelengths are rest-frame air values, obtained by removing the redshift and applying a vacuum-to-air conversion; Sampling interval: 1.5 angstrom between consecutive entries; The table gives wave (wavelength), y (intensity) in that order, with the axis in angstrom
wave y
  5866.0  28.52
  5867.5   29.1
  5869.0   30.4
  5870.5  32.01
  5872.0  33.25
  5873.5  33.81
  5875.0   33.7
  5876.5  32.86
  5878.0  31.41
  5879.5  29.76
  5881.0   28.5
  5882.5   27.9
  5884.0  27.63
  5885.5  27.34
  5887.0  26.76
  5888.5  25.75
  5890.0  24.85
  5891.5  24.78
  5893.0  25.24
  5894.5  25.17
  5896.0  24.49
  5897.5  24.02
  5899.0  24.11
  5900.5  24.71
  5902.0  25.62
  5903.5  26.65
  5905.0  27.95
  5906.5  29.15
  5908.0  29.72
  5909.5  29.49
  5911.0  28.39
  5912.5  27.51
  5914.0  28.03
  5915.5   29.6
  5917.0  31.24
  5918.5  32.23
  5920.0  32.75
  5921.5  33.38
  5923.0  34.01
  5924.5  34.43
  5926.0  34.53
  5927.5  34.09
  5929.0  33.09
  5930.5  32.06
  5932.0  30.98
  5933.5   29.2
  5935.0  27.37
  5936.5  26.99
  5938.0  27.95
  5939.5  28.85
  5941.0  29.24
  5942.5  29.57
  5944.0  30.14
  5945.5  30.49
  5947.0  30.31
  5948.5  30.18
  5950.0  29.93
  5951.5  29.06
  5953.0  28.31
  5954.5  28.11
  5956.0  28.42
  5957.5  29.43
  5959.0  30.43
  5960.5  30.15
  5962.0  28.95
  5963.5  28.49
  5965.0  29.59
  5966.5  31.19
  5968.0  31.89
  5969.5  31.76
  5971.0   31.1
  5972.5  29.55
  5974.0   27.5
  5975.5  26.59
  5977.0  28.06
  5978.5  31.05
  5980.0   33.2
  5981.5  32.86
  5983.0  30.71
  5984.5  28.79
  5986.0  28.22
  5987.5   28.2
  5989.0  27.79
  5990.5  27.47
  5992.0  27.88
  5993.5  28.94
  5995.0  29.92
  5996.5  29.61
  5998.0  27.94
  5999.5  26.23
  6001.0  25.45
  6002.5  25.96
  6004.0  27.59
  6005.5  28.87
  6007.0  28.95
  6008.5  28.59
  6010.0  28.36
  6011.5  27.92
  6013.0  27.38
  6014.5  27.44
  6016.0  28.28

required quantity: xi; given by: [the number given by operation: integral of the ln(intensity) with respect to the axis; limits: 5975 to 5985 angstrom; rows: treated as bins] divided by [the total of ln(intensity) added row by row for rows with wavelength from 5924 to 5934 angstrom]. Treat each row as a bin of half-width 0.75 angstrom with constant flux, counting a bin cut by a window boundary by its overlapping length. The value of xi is 1.40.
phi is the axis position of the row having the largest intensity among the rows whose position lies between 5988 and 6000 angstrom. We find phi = 5995.0 angstrom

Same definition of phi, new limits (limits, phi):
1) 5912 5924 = 5923.0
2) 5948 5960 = 5959.0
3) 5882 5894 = 5882.5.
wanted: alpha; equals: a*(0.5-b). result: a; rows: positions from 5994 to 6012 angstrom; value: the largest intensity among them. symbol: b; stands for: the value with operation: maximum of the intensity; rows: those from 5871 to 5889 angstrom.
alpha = -997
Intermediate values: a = 29.92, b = 33.81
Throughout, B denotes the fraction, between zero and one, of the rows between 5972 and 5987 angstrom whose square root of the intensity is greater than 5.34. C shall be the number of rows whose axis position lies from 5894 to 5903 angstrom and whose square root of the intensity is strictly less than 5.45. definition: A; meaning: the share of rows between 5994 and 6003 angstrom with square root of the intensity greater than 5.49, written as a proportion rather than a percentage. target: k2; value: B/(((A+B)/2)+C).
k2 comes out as 0.10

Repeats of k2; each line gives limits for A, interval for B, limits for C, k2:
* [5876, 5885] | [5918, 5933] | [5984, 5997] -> 0.12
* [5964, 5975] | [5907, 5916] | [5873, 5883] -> 0.20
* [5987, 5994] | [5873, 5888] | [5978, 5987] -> 0.22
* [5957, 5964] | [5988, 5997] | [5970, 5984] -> 0.11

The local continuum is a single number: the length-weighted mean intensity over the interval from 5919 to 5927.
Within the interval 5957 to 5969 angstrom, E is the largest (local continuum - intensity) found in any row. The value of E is 5.3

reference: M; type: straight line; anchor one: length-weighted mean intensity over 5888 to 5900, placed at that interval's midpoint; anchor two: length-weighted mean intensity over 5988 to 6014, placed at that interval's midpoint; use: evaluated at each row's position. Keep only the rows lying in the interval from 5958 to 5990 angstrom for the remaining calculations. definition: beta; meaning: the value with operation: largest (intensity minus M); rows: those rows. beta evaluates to 5.9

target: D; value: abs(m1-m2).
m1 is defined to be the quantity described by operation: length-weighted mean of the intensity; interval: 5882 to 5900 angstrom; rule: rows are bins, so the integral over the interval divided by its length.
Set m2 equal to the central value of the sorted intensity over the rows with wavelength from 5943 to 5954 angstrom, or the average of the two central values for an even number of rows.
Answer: 4.5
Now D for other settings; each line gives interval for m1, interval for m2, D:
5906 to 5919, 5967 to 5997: 0.2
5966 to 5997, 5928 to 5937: 0.5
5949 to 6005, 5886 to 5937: 0.9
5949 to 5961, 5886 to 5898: 4.2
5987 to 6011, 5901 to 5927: 1.6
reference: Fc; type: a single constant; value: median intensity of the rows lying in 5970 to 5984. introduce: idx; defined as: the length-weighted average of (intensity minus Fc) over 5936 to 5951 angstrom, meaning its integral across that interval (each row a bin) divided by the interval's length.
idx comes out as -1.3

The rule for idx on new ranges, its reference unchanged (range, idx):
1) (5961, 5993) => -1.1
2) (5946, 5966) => -1.3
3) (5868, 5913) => -2.6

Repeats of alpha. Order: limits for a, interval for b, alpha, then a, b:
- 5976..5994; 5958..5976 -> -1042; 33.2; 31.89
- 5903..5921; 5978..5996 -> -1071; 32.75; 33.2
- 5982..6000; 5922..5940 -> -1045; 30.71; 34.53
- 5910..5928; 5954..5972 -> -1084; 34.53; 31.89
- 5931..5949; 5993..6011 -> -911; 30.98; 29.92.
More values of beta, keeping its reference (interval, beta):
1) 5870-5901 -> 9.6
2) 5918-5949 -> 8.8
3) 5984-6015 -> 2.2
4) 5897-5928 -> 8.8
